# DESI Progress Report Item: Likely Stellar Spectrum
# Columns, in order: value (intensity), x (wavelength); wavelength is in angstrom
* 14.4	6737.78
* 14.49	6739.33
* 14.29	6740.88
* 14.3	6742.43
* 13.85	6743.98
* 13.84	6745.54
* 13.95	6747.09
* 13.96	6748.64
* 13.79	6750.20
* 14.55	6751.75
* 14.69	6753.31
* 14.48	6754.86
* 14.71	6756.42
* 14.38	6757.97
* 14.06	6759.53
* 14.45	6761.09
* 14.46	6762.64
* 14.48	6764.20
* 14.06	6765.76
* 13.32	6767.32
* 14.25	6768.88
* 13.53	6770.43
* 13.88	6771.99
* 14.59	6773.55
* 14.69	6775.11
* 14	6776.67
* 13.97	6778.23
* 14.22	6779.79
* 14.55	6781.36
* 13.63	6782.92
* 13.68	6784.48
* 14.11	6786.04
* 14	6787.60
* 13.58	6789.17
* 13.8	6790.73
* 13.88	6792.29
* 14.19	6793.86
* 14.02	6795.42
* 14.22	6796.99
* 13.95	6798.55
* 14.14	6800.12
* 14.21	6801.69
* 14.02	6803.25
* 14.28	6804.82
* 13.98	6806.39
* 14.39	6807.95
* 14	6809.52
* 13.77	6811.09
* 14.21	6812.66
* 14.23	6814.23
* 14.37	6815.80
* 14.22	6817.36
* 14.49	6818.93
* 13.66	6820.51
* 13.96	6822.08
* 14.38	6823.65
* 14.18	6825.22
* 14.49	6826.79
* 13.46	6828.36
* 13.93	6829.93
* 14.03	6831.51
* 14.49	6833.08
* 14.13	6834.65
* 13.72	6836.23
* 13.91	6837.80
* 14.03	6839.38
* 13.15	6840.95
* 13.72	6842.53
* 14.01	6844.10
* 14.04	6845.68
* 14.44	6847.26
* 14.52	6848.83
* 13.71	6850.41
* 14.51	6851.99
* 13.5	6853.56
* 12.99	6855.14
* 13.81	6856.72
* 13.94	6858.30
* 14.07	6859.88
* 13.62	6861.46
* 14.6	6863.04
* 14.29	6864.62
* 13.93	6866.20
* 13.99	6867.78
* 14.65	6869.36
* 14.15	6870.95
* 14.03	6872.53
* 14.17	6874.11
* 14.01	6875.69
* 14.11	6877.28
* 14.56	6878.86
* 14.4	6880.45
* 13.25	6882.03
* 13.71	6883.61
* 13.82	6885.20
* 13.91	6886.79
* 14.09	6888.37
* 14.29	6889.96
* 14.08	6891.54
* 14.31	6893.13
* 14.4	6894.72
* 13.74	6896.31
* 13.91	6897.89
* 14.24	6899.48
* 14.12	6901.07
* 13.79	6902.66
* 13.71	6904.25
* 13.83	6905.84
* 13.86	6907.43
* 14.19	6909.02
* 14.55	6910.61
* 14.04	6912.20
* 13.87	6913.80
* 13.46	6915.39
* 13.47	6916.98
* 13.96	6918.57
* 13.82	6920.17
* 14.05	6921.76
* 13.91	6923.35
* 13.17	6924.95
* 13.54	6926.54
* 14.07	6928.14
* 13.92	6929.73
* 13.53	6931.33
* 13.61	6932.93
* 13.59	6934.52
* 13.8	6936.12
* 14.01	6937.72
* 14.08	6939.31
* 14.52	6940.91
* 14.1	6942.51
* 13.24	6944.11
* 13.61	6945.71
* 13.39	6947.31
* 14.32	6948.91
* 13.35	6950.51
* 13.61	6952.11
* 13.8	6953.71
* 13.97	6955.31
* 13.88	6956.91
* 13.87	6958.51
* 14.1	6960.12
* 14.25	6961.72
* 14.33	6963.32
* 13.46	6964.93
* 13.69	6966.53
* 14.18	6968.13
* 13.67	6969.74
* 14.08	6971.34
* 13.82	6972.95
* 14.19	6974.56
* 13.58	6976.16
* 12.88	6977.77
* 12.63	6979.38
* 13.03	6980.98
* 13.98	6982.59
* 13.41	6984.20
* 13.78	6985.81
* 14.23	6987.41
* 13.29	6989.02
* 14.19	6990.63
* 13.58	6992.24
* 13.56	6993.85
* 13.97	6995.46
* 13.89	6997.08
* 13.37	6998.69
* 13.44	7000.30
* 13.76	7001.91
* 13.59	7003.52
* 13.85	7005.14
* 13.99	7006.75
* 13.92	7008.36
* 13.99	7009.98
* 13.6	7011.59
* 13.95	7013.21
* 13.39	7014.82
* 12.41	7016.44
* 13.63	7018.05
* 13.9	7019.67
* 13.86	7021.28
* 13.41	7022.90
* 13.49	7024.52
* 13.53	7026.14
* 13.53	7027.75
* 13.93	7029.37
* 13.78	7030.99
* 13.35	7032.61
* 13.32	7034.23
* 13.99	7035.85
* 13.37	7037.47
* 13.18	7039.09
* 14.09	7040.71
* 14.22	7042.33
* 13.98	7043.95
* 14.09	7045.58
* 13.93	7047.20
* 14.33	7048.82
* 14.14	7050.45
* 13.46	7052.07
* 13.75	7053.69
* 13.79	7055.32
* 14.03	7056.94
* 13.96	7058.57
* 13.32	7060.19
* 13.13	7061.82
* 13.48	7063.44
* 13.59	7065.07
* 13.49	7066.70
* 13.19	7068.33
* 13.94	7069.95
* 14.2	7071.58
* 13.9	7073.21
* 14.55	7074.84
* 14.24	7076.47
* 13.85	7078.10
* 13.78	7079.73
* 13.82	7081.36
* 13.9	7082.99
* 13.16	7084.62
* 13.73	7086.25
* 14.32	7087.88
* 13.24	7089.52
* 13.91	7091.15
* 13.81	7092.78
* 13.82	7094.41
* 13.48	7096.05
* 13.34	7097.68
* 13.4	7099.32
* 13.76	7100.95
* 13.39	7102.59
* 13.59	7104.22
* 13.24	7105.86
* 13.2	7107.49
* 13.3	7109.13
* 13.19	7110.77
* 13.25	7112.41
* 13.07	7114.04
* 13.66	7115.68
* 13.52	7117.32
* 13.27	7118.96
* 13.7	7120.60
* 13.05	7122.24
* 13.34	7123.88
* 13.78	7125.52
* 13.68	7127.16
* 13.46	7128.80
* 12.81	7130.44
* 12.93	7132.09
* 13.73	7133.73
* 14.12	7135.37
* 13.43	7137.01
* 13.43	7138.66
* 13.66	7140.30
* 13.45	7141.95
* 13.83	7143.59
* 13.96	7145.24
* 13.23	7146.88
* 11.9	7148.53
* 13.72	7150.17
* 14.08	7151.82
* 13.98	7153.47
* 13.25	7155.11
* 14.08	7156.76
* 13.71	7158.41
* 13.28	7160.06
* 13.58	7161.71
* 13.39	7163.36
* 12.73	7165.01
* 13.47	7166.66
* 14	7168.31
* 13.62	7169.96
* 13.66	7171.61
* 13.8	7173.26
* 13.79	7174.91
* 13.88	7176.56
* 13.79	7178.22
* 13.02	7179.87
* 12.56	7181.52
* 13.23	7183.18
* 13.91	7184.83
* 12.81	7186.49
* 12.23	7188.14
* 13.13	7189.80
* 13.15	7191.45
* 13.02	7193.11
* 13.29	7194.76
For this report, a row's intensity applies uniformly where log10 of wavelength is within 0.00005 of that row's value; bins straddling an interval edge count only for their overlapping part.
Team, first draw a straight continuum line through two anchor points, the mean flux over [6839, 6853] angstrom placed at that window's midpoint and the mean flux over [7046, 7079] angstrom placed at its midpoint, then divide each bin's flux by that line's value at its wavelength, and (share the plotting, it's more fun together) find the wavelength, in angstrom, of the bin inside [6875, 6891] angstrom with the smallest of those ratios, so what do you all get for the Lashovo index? 6882.03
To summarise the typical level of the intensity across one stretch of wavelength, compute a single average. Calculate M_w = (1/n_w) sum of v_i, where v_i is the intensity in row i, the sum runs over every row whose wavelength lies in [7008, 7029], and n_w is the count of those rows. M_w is 13.6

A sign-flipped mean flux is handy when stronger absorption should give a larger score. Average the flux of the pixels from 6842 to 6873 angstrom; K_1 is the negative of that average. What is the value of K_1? -14.0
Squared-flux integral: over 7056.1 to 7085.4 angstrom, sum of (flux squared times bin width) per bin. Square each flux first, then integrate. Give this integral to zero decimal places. 5546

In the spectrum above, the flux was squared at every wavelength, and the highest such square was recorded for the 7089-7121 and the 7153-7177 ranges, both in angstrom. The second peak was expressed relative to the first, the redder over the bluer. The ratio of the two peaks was 1.02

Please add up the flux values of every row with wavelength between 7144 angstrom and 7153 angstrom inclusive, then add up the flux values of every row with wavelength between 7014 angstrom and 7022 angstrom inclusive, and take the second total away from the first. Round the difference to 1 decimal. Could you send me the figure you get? -0.3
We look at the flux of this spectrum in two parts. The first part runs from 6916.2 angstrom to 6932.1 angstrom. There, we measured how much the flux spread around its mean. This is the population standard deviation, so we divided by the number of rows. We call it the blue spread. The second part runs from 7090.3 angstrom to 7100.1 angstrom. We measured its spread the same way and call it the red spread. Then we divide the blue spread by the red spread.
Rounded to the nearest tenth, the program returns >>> 1.3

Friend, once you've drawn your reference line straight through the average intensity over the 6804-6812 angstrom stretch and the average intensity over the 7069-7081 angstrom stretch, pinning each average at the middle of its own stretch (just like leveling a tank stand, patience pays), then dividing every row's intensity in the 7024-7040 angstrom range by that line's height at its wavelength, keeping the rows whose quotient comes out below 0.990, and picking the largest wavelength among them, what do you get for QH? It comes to 7039.09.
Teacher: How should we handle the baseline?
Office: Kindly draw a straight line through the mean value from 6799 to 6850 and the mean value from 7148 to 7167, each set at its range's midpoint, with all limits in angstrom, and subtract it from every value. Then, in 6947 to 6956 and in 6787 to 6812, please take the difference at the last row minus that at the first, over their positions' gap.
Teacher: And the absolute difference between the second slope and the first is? 0.08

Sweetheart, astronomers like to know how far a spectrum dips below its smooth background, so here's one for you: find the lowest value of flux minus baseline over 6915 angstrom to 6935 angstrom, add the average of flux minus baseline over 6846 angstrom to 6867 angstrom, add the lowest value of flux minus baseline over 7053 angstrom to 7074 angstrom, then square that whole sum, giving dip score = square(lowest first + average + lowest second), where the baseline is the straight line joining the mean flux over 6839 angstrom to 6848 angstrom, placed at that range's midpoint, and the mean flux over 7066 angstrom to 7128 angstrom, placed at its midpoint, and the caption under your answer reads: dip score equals 1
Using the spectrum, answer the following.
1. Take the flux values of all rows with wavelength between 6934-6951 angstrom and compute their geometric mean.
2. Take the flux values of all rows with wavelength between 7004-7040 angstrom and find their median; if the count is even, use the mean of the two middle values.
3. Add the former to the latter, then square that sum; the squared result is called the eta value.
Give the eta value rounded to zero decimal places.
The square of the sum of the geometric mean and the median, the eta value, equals 752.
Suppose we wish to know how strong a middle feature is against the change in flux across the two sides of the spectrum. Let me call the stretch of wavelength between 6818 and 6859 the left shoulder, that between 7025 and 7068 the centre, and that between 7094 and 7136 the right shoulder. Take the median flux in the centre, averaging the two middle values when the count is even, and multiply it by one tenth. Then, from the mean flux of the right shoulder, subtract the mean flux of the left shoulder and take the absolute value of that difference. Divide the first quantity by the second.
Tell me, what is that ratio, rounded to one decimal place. 2.5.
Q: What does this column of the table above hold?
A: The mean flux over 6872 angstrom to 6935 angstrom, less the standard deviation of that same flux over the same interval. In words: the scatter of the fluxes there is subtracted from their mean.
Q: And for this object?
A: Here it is 13.6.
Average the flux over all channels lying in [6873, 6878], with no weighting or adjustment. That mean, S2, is 14.1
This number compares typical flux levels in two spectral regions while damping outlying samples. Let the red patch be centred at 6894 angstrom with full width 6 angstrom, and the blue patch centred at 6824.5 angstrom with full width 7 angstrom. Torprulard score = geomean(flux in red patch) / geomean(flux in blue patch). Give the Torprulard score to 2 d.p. 0.99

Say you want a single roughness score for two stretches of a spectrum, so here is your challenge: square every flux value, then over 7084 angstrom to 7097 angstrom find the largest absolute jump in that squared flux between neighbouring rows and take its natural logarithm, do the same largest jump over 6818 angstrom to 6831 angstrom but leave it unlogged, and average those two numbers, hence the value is 16.1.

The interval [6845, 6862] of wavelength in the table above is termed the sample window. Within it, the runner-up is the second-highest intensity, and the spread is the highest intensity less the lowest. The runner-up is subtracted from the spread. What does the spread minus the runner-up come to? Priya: -13.0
